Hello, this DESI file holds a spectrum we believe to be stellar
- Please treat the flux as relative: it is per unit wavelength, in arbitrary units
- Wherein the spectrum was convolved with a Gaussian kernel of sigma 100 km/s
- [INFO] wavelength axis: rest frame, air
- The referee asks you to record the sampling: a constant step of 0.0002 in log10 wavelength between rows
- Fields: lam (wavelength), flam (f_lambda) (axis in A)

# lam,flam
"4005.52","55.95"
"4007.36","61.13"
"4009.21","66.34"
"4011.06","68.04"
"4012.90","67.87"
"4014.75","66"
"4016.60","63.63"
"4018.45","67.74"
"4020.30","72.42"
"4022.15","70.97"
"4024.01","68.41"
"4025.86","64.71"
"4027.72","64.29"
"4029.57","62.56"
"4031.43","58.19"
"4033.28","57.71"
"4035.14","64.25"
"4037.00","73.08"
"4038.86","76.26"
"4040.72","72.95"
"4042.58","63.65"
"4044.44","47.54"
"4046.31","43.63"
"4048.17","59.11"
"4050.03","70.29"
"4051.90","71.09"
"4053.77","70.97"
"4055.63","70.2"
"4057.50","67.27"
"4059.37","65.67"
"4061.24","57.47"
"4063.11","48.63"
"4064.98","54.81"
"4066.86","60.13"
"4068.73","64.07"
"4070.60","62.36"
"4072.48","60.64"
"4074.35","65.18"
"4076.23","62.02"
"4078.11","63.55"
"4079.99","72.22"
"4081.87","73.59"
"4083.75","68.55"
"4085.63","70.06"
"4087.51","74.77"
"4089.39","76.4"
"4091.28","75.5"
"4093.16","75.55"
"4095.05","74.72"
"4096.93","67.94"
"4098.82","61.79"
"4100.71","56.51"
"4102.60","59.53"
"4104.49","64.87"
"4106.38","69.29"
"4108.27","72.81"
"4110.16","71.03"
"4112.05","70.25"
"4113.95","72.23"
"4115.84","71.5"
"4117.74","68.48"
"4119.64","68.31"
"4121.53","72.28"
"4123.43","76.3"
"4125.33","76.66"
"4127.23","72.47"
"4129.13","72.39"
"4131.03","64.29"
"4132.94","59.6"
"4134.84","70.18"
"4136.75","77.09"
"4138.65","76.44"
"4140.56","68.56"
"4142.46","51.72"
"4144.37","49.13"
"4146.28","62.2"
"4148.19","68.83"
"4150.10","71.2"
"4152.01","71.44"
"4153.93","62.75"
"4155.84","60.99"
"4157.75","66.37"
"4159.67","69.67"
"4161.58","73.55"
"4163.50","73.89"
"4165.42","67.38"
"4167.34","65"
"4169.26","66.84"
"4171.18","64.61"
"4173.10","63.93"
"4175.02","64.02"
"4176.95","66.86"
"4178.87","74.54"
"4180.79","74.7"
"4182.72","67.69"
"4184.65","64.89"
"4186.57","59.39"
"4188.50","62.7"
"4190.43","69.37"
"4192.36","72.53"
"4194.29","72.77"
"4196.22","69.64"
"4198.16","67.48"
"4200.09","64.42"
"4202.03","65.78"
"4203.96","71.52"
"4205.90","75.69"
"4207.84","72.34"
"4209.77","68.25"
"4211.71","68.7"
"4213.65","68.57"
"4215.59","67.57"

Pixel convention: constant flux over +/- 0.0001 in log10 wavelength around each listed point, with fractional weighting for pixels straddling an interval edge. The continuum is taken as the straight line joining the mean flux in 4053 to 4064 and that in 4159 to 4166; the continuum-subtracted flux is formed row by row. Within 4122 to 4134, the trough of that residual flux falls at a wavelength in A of 4132.94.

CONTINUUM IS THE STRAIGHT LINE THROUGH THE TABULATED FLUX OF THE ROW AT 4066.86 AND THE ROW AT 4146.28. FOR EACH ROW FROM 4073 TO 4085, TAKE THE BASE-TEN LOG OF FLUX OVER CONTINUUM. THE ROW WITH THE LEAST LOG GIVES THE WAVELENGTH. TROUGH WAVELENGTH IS 4076.23 A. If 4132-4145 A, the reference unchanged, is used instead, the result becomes 4144.37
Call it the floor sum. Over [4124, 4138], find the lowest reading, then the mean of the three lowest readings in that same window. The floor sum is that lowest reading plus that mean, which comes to 124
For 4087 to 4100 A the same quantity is 130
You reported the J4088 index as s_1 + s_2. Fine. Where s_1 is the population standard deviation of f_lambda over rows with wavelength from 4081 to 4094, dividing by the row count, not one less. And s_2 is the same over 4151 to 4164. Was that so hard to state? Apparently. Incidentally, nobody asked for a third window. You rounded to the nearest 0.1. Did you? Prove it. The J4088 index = 7.5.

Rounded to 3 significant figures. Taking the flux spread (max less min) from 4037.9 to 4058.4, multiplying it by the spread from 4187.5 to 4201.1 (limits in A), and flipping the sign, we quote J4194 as -329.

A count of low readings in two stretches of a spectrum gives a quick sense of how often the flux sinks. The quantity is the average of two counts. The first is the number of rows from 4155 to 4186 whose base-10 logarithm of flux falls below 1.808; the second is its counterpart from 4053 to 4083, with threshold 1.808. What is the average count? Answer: 6.0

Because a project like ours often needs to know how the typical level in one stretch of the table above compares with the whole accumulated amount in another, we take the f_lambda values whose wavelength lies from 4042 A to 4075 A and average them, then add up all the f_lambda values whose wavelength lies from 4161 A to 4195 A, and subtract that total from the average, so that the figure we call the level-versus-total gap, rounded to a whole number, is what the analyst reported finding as -1163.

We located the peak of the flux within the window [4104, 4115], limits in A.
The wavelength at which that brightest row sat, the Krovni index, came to 4108.27 A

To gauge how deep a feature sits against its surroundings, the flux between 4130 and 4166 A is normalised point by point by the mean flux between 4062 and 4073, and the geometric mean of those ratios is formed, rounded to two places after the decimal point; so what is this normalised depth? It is 1.13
